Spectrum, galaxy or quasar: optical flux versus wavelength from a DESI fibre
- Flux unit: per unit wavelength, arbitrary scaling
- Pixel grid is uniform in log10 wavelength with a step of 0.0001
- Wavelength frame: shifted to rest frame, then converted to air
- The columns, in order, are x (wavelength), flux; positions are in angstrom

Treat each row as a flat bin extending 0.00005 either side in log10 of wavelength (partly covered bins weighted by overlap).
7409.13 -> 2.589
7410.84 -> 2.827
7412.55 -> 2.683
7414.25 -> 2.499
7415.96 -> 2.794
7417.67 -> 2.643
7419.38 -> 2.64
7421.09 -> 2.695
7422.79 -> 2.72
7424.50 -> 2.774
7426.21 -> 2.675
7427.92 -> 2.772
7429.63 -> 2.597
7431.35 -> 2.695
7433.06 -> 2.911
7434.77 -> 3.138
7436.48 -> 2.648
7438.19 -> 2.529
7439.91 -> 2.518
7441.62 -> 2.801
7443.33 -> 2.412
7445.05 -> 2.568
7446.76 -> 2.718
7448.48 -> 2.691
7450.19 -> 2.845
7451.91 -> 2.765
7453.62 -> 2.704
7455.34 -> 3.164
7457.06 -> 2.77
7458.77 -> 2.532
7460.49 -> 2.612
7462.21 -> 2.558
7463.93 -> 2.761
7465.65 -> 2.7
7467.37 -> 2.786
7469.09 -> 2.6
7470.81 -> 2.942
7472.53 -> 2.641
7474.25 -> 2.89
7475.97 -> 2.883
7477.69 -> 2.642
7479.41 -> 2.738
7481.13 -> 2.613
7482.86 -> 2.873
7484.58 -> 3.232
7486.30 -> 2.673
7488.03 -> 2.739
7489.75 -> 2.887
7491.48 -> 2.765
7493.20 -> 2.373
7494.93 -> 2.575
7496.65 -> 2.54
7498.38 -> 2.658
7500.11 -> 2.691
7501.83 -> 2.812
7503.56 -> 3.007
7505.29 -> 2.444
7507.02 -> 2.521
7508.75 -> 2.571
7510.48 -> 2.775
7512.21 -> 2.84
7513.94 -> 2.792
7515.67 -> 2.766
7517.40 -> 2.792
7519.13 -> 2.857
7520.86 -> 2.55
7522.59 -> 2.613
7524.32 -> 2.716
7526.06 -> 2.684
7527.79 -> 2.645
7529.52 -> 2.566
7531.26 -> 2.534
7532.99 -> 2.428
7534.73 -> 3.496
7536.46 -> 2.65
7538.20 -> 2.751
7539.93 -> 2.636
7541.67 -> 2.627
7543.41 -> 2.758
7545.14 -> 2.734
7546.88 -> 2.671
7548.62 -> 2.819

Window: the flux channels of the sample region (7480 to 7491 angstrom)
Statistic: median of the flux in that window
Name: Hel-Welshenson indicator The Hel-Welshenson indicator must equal 2.81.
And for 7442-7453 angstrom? 2.70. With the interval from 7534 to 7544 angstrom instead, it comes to 2.70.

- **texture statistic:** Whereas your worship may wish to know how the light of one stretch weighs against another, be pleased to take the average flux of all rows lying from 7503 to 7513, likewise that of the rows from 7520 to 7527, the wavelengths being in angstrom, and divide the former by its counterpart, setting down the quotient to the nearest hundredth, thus 1.02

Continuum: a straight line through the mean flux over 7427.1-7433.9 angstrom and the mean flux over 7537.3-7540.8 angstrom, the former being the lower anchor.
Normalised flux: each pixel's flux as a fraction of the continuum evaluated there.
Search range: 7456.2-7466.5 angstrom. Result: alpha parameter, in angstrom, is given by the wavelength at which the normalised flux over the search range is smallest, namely 7458.77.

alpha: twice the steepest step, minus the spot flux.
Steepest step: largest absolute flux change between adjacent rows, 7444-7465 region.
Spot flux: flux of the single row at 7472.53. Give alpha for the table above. -1.721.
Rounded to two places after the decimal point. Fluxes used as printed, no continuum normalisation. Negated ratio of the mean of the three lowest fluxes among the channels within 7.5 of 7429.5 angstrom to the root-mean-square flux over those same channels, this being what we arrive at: -0.95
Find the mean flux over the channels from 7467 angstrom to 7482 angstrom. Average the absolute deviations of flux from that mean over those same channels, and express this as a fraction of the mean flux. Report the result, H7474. 0.041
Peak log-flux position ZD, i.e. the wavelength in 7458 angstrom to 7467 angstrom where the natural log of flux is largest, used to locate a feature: 7463.93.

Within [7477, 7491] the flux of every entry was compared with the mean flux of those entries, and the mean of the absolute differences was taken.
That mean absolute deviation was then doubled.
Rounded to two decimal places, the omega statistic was 0.30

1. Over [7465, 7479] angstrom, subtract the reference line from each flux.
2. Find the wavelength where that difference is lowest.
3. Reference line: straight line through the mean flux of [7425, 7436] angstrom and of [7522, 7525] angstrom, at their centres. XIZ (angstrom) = 7469.09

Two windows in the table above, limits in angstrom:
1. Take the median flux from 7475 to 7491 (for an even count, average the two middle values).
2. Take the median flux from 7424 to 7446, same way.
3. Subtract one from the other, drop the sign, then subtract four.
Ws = -3.94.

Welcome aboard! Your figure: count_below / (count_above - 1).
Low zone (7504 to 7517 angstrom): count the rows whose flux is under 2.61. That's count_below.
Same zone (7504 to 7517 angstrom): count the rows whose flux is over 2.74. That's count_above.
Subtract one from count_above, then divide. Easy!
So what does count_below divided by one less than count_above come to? 1.0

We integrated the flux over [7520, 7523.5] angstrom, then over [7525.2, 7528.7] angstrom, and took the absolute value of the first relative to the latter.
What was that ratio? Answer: 0.97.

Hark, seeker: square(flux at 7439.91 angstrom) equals 6.3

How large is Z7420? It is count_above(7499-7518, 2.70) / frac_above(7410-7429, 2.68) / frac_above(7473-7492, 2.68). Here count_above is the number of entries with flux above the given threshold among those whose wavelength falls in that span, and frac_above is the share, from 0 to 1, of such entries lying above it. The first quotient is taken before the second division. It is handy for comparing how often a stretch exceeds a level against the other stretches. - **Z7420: 15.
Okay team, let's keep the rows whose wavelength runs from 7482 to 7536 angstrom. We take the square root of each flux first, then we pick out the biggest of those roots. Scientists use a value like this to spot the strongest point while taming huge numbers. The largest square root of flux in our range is 1.870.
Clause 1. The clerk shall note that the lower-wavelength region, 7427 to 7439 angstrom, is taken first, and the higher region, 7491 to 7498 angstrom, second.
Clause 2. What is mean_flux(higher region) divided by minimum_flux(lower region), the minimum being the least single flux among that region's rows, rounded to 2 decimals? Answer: 1.01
